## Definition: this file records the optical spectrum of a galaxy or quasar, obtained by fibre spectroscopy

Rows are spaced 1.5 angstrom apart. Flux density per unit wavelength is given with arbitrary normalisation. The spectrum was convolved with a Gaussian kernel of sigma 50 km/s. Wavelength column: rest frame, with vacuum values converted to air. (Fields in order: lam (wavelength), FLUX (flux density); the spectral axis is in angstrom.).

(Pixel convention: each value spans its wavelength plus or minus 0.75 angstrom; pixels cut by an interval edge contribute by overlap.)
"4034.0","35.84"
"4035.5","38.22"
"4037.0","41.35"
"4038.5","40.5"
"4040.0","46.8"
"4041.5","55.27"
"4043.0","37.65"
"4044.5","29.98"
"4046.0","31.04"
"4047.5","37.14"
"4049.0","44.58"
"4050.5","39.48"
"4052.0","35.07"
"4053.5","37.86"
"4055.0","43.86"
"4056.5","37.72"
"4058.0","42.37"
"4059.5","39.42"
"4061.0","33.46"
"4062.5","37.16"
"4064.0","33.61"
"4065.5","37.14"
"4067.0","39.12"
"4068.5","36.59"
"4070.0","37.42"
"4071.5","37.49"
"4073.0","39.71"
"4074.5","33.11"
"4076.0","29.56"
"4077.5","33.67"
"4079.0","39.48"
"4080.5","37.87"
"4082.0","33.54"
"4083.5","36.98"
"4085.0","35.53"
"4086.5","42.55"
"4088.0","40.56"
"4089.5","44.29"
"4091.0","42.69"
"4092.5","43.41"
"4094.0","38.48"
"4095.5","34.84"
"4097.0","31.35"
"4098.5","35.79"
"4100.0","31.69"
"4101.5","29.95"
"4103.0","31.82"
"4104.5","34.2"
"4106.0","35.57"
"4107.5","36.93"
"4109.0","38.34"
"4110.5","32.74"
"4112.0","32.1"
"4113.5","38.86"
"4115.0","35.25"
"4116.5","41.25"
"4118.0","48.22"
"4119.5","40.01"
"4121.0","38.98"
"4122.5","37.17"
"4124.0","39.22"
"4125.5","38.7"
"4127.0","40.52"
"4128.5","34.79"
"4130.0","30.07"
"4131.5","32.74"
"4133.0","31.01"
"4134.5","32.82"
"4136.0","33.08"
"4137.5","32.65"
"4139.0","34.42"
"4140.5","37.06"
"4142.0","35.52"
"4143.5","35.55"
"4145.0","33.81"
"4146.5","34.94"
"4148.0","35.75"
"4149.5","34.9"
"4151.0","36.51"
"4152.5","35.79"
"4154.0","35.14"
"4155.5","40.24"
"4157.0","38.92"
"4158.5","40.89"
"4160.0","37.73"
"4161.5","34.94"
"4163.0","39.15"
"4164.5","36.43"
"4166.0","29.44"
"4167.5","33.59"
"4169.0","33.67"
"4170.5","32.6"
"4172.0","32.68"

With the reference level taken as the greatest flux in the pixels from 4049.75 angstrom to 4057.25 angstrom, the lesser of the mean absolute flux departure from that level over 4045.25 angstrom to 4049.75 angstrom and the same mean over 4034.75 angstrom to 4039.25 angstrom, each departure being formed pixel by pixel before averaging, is 3.8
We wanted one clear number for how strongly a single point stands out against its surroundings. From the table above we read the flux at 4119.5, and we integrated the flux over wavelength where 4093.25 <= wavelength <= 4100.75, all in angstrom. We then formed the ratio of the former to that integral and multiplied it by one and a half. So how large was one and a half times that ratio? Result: 0.232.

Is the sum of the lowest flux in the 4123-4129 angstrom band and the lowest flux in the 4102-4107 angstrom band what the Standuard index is 66.6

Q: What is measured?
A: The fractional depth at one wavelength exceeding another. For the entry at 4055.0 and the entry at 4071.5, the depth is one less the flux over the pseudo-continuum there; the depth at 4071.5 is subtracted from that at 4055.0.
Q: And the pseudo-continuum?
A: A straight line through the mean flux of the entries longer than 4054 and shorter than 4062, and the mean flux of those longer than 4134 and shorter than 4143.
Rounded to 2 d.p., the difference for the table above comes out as -0.14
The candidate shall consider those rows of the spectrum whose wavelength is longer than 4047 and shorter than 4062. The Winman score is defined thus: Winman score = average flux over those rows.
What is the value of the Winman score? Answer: 39.1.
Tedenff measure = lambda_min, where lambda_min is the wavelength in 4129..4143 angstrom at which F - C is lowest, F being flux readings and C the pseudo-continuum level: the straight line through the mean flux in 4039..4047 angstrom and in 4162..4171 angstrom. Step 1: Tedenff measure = 4130.0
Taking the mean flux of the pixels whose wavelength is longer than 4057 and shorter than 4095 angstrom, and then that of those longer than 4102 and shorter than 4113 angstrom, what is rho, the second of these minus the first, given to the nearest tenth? -3.3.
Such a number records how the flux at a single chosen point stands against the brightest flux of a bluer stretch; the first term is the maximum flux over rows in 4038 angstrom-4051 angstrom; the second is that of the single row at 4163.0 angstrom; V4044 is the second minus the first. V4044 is -16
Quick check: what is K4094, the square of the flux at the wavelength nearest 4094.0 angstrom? 1481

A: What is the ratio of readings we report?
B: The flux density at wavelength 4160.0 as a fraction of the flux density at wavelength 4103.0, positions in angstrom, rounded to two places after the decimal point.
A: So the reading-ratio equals 1.19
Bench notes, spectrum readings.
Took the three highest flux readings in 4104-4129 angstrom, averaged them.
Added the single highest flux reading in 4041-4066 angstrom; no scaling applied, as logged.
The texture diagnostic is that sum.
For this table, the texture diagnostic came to 98.6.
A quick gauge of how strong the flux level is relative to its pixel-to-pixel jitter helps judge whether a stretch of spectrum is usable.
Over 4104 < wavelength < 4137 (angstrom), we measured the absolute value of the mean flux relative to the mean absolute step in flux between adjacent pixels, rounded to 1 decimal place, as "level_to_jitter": 11.6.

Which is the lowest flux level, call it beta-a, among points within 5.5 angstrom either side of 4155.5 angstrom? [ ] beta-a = 35.14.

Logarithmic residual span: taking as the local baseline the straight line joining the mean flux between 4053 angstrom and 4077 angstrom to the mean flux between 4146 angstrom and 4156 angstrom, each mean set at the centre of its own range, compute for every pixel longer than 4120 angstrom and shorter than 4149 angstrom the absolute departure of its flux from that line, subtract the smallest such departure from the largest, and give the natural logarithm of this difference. 1.8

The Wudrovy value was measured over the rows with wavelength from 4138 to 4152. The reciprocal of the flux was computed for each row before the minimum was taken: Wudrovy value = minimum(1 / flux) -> 0.027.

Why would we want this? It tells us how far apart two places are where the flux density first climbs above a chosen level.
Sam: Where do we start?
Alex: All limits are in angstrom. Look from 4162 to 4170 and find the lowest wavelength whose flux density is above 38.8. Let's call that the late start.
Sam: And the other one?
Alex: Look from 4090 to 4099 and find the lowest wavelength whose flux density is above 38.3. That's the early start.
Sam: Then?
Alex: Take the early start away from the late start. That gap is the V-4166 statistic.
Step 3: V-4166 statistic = 72.0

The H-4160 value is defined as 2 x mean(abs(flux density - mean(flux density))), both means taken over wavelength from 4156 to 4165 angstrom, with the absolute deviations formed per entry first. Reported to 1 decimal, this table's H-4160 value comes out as 3.3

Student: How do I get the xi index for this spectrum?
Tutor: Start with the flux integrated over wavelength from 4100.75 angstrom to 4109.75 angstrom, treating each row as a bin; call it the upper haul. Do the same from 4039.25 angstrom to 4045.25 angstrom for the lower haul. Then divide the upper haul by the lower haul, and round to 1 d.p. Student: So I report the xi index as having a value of 1.2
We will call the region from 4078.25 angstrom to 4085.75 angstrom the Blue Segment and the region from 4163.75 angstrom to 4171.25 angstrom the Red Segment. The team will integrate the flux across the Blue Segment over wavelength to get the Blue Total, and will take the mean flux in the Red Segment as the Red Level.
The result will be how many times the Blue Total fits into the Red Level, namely 0.120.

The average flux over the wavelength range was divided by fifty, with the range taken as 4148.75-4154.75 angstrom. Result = 0.71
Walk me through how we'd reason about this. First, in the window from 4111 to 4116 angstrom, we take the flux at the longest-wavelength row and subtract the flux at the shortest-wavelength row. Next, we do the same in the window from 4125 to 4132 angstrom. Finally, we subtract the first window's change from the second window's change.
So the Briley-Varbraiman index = -9.1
